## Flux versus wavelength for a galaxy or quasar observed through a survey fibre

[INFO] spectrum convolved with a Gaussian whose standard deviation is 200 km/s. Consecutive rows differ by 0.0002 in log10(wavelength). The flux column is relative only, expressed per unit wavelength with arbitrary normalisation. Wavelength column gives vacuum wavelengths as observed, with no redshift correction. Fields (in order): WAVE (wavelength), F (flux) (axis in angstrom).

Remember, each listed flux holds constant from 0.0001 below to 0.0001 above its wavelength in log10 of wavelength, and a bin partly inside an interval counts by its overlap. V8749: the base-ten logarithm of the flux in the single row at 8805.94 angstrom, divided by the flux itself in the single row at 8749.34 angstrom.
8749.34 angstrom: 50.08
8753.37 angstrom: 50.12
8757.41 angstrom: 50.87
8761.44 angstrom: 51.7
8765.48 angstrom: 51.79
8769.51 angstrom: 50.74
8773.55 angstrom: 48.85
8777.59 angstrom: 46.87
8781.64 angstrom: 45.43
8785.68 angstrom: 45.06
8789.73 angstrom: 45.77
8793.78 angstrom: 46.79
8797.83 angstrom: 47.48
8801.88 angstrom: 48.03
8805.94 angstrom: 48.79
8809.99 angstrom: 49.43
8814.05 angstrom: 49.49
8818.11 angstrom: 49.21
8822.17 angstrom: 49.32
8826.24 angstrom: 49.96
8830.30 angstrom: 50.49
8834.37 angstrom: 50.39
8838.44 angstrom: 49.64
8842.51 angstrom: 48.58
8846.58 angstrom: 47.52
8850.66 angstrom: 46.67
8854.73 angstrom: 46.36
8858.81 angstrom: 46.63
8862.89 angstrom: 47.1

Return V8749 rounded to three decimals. 0.034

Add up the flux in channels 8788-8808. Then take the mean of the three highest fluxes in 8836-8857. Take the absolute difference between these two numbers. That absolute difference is 188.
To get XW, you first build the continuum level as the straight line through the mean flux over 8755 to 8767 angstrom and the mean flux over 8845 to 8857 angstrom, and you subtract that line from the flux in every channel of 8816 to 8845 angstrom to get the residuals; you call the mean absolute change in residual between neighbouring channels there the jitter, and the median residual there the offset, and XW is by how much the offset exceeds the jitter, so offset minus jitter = 1.3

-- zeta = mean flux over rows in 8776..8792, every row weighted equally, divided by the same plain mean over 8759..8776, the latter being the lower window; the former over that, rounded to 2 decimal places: 0.90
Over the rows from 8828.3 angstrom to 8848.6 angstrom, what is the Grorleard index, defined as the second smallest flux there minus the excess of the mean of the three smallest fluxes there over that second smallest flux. 48.6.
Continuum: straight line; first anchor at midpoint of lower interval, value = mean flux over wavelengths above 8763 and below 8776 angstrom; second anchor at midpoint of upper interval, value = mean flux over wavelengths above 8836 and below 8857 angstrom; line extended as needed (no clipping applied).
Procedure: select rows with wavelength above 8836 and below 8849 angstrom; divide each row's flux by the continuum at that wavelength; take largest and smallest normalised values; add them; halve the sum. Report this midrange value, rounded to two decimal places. 1.01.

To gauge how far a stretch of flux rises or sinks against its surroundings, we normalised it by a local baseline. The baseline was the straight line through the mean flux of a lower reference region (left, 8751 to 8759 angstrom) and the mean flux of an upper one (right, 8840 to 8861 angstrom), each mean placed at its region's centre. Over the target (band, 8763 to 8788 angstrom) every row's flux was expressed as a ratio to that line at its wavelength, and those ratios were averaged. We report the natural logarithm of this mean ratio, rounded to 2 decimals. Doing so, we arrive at -0.03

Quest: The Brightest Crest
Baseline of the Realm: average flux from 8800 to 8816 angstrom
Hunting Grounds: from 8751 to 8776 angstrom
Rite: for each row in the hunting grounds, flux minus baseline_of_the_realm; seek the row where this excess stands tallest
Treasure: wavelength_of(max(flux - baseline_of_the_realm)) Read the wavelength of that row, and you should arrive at 8765.48 angstrom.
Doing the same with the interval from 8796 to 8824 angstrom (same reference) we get 8814.05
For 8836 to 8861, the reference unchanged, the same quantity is 8838.44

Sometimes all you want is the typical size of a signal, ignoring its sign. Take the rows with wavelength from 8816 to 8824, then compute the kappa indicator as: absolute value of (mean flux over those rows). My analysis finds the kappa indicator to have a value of 49.3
